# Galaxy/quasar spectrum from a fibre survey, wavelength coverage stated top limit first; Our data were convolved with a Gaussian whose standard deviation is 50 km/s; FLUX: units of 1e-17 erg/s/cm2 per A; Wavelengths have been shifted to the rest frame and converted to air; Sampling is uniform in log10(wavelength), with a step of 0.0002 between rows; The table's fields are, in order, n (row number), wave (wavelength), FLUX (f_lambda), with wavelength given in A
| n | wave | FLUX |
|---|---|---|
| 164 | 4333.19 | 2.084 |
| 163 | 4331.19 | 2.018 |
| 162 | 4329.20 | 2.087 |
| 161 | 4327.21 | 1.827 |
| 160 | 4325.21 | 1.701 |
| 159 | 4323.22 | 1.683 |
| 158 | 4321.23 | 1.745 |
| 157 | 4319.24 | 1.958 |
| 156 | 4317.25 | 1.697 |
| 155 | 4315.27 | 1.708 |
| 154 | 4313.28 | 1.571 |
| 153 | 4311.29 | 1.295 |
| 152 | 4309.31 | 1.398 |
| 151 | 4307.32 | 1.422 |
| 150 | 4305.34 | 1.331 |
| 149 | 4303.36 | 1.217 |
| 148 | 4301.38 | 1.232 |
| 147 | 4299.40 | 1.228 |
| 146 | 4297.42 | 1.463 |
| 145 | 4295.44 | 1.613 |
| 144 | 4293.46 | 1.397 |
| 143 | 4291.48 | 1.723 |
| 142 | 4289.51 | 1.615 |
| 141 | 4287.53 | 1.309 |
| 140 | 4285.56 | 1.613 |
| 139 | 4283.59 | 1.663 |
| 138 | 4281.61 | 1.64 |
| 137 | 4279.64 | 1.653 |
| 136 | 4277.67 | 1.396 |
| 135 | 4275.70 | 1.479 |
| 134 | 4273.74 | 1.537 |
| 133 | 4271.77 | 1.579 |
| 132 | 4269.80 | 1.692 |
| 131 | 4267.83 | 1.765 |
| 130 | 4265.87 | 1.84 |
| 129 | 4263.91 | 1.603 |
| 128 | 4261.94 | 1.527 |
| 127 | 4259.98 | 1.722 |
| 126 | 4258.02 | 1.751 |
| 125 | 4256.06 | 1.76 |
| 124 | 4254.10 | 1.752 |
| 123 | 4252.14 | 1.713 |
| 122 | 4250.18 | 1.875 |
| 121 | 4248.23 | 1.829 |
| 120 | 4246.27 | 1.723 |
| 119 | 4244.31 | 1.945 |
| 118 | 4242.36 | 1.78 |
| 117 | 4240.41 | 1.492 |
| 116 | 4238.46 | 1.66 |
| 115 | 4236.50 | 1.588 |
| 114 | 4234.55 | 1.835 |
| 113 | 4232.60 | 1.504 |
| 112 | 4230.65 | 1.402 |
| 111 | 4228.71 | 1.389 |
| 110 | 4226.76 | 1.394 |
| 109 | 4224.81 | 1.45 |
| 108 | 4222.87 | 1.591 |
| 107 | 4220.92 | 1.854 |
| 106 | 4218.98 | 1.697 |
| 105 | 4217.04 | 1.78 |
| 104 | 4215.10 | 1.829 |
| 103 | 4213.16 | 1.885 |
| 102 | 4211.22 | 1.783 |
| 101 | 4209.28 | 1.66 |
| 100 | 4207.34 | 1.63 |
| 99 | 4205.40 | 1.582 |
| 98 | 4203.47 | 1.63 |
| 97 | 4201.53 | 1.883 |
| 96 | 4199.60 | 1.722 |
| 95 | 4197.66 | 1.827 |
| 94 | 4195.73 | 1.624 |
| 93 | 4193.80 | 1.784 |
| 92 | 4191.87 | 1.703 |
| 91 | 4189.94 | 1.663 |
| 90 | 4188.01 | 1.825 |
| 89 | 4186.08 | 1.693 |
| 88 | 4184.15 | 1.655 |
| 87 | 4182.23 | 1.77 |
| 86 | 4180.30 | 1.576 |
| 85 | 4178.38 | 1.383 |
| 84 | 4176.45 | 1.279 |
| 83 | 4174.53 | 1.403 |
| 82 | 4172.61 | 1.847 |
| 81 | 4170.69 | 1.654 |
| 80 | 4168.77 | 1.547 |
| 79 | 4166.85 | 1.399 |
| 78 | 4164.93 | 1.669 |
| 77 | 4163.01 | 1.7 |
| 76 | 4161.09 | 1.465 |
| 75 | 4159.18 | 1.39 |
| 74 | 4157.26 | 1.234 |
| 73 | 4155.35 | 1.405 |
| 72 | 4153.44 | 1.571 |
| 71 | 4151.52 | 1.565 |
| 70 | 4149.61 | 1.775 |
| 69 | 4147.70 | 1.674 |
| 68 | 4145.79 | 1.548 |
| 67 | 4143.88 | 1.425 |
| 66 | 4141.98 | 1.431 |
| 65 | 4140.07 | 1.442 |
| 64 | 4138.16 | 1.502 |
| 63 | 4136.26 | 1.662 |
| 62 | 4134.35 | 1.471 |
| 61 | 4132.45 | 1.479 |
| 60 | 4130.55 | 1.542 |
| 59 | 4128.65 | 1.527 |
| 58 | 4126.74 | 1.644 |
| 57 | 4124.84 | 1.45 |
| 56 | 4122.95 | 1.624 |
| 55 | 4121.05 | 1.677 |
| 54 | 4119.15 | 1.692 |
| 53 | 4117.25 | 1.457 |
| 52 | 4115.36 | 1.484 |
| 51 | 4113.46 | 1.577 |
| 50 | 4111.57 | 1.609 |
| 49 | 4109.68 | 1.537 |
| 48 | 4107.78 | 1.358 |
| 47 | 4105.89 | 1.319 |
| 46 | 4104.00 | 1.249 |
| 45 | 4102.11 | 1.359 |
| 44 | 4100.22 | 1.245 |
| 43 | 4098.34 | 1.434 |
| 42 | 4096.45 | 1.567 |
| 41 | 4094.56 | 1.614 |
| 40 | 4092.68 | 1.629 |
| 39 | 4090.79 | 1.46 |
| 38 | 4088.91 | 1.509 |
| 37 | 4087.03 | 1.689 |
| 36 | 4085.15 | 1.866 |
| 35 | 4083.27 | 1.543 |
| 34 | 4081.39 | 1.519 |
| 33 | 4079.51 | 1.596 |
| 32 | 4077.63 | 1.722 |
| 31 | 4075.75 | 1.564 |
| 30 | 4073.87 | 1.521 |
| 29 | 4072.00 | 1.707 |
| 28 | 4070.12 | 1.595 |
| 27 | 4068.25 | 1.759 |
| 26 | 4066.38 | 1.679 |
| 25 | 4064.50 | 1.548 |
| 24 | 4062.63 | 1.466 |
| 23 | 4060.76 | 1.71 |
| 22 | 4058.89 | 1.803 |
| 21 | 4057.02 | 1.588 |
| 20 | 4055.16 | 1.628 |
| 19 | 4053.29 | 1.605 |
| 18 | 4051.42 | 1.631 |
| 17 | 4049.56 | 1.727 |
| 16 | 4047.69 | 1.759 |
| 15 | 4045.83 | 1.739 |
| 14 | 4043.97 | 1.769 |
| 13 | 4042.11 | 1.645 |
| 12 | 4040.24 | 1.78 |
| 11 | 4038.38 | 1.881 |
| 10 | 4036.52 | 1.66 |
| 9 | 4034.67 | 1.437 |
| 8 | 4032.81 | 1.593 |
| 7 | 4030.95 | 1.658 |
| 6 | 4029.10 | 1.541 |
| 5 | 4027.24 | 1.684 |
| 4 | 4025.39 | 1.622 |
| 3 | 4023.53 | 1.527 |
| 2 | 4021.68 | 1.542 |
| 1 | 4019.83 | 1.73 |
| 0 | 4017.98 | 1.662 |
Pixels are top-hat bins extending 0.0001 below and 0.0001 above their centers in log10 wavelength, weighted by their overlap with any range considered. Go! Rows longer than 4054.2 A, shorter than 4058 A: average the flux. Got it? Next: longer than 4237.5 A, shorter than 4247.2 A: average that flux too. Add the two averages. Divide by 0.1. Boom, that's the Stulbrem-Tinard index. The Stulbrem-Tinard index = 33.3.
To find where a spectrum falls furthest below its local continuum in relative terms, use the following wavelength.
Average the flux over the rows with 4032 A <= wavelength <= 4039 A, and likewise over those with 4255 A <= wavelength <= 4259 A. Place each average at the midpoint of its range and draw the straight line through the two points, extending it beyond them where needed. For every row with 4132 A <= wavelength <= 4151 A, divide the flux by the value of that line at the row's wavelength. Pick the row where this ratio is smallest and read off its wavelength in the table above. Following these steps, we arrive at 4143.88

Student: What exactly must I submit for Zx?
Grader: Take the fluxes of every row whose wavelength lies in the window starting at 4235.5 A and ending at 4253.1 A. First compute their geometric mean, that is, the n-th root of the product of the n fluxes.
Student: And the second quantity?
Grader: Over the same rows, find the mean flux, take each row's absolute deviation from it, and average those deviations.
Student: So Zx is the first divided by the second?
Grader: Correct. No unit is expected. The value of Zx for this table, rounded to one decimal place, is 15.8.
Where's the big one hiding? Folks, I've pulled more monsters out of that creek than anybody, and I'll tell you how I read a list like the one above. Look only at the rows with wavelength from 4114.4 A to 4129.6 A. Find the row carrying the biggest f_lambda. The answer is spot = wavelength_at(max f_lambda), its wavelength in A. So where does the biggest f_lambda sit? 4119.15 A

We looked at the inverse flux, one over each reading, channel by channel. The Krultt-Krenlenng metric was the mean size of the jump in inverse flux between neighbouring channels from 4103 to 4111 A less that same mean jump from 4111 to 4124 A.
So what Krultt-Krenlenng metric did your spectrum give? 0.019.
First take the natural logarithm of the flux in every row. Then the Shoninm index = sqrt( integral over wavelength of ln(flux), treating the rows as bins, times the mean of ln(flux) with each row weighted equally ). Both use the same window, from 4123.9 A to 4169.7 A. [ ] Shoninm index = 2.8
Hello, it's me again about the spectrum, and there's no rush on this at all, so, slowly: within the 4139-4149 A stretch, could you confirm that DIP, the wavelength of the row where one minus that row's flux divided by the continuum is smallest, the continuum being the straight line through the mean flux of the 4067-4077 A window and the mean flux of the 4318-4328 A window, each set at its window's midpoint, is 4147.70 A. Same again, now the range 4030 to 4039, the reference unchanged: 4038.38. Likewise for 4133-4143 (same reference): 4136.26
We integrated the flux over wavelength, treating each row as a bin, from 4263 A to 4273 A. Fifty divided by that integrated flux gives 3.0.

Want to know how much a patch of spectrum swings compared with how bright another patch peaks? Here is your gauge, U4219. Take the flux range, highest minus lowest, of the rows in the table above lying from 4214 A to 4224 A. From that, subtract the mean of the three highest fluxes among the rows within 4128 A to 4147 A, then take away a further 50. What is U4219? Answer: -51.3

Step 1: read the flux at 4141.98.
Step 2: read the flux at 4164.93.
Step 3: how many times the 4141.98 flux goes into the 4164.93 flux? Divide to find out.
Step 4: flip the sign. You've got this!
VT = -1.17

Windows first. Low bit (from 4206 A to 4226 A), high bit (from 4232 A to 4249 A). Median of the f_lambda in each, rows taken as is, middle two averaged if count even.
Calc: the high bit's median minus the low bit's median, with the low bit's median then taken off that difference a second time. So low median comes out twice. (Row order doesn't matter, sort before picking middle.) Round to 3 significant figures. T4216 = -1.75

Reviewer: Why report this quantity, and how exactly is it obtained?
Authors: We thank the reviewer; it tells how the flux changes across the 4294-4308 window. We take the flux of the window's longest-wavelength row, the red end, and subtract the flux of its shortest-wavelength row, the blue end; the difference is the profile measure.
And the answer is -0.2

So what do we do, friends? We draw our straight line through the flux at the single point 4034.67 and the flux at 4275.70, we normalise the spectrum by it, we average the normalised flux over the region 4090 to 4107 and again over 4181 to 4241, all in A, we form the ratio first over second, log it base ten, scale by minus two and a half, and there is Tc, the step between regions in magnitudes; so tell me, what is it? 0.15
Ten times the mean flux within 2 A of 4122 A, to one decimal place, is 16.5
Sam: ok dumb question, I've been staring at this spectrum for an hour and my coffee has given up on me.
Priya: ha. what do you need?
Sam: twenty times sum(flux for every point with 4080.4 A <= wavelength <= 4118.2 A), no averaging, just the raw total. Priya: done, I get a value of 600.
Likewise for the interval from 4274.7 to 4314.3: 585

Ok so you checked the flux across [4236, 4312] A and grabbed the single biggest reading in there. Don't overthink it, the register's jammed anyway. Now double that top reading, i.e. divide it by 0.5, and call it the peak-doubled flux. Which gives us 3.89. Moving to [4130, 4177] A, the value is 3.69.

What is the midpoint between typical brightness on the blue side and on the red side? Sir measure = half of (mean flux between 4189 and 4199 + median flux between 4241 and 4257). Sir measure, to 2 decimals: 1.75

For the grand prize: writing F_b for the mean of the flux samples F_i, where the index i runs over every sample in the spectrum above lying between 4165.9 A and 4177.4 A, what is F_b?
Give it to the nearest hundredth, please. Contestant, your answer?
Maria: 1.52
